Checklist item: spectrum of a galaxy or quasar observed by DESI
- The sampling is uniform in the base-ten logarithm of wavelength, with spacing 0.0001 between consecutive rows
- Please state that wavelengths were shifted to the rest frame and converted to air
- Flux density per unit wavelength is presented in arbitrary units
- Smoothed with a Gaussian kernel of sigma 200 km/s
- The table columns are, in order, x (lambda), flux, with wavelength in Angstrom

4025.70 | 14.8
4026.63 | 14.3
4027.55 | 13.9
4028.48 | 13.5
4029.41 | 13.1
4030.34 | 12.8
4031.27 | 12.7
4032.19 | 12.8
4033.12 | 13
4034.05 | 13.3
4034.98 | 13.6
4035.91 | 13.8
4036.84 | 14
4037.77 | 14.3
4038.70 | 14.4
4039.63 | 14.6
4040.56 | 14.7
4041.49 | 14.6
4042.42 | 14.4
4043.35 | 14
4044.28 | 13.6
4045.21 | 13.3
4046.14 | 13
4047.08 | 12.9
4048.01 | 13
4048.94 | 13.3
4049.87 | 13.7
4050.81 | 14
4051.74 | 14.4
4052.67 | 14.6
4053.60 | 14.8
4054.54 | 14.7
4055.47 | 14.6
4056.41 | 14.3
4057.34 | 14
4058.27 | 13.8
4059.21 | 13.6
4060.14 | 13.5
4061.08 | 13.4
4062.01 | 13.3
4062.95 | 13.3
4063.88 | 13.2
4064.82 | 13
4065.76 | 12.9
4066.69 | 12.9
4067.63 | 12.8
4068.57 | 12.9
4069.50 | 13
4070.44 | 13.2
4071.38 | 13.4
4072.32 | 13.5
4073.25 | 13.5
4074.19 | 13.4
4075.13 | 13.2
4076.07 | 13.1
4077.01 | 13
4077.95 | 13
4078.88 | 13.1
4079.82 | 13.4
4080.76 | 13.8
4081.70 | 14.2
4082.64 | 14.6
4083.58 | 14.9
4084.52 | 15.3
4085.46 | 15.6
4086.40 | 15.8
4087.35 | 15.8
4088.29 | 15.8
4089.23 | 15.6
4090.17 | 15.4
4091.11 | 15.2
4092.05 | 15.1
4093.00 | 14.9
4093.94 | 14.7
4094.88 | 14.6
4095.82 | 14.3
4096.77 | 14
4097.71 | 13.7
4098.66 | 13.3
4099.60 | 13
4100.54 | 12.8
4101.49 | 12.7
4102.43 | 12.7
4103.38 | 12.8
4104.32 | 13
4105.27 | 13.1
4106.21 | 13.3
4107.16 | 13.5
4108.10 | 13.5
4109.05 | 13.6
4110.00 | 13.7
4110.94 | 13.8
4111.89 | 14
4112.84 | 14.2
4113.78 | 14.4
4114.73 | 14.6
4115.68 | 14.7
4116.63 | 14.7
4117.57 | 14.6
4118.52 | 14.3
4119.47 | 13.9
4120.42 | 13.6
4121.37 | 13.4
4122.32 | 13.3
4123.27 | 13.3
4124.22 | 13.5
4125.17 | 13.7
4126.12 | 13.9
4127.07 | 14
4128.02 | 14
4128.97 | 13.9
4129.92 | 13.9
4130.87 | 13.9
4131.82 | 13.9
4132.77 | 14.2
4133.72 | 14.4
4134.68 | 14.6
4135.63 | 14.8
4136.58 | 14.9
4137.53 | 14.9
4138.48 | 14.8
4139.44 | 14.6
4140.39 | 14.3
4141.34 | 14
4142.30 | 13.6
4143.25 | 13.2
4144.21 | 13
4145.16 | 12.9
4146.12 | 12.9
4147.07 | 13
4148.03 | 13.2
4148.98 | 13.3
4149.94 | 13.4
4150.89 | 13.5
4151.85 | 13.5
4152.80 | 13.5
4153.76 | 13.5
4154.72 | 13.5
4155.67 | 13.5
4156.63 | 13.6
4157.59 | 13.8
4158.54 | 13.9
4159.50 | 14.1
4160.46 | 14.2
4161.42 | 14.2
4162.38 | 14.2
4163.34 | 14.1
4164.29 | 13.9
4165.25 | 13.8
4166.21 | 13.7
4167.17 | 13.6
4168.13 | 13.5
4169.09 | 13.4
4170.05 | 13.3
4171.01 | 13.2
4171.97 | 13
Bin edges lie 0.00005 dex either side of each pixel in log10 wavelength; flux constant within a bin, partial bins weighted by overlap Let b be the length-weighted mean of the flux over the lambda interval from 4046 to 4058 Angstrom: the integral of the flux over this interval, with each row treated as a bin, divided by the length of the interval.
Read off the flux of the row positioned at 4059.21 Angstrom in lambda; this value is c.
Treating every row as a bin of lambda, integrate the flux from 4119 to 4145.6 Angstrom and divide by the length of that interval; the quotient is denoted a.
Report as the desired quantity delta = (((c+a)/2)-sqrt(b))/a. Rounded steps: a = 13.94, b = 14.0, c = 13.6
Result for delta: 0.72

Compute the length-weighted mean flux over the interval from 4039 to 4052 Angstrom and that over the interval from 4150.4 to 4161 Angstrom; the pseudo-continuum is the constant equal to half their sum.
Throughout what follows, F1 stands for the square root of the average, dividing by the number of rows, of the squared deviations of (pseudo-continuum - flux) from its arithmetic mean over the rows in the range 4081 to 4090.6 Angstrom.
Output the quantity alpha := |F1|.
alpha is 0.53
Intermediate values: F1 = 0.53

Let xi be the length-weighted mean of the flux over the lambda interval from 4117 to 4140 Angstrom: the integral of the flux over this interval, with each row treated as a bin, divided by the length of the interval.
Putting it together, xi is 14.1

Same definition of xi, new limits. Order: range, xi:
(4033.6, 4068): 13.8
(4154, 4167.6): 13.9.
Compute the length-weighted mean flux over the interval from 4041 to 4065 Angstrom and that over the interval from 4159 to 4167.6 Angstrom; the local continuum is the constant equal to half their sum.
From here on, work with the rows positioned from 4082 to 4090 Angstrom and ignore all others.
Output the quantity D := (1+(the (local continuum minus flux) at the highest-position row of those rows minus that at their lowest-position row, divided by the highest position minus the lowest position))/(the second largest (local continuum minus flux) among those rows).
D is -0.8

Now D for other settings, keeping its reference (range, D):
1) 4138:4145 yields 1.9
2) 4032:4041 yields 0.9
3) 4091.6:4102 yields 1.2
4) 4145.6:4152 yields 1.0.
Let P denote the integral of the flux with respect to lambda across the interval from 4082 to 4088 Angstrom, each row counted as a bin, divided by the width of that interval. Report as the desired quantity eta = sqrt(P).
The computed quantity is 3.91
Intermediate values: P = 15.30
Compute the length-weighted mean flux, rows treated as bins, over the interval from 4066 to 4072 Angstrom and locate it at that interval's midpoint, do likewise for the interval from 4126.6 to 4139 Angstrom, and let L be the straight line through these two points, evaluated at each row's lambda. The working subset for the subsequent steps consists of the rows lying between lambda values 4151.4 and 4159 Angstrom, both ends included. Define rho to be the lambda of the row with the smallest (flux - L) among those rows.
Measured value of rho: 4155.67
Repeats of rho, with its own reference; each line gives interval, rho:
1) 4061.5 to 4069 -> 4067.63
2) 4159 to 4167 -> 4166.21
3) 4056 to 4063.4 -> 4062.95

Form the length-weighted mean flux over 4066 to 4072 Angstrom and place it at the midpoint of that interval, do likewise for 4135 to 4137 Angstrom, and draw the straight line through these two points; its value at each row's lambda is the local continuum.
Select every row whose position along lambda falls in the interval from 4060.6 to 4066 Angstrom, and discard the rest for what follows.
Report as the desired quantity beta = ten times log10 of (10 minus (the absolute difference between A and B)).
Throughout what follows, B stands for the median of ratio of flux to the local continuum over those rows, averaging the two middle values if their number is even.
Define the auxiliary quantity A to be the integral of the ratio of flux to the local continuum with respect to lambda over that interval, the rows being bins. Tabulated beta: 7.4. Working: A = 5.5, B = 1.03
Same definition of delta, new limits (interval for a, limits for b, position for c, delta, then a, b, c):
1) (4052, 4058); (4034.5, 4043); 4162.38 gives 0.73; 14.49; 14.3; 14.2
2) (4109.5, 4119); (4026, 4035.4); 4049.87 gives 0.72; 14.30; 13.3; 13.7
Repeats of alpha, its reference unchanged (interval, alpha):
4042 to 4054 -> 0.62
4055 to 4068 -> 0.52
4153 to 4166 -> 0.27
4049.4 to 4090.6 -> 0.93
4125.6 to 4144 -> 0.46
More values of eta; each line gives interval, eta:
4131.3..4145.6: 3.76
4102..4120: 3.72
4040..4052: 3.71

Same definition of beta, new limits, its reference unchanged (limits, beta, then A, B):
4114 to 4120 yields 7.0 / 6.0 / 1.02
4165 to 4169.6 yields 8.4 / 4.0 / 0.87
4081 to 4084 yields 8.9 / 3.2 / 1.09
